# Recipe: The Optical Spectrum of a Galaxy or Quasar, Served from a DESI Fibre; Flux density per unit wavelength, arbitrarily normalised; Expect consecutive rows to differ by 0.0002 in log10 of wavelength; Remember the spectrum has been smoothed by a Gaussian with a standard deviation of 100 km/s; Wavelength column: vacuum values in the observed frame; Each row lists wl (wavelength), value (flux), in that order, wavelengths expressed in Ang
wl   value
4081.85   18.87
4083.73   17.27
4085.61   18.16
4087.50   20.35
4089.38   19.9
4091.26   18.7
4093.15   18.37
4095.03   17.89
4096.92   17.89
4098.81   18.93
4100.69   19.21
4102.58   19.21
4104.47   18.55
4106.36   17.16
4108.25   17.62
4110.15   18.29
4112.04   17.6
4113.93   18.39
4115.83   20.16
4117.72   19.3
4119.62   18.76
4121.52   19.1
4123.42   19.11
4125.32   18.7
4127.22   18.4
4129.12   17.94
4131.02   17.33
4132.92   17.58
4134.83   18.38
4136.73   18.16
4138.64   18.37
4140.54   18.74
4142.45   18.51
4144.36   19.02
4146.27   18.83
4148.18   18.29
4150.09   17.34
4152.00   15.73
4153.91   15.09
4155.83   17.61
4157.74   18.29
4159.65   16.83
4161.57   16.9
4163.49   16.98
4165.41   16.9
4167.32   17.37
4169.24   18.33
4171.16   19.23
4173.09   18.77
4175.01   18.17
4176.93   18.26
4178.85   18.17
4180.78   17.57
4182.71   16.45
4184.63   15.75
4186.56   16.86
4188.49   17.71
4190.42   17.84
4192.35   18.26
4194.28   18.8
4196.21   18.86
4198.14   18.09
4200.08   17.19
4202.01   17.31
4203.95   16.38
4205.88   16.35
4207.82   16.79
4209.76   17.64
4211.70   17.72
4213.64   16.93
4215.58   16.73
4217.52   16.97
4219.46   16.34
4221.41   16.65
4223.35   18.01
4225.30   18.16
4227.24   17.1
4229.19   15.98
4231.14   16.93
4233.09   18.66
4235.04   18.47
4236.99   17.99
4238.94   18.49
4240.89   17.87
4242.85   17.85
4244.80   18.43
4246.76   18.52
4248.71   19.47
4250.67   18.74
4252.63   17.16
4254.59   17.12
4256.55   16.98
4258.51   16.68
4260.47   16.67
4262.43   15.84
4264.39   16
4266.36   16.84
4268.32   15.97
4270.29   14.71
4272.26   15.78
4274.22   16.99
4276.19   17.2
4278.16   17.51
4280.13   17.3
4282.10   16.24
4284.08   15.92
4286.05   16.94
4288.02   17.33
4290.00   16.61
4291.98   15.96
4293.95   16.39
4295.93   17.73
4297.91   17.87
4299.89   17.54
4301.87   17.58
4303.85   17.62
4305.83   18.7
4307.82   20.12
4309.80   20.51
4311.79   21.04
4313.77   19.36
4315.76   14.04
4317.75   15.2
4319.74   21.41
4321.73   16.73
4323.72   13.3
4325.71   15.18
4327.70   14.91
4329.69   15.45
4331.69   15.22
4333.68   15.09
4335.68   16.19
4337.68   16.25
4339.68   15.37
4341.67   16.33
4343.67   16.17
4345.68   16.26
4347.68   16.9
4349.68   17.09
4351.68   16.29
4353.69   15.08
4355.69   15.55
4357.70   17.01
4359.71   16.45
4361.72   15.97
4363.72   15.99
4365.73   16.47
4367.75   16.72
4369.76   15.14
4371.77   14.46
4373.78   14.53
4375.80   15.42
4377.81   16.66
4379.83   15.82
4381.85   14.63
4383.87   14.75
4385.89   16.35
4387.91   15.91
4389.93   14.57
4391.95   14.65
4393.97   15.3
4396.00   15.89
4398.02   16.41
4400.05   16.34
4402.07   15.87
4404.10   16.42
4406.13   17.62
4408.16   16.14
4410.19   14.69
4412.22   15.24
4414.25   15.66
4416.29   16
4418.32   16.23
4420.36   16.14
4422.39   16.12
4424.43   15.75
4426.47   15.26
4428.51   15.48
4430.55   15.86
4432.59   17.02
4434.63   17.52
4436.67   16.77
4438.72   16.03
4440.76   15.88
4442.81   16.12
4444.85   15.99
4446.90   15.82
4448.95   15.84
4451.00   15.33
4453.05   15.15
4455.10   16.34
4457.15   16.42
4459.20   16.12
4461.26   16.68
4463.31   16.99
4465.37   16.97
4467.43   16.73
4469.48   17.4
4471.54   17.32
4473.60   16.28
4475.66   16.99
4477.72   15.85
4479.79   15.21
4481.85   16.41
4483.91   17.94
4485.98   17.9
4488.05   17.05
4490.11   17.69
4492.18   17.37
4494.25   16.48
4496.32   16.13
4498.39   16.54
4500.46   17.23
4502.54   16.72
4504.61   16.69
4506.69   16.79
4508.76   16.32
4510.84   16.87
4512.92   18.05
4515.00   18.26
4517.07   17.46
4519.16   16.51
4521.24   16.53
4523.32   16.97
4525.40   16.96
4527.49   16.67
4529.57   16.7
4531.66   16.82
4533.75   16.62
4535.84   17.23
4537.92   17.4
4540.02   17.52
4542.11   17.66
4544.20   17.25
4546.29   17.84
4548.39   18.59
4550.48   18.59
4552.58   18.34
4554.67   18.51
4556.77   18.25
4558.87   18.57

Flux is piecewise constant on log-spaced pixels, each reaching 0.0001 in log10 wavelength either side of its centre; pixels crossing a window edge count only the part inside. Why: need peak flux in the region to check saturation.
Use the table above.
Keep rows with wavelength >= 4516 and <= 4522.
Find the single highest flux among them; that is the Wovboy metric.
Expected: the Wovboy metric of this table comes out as 17.46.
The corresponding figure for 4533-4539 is 17.4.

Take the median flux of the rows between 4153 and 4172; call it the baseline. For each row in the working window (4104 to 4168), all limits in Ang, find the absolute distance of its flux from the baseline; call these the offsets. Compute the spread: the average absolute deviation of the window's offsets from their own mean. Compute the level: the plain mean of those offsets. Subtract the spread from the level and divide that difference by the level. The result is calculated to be 0.45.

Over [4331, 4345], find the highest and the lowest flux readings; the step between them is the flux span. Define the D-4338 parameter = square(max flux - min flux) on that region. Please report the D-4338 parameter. 1.5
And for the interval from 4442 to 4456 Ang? 1.4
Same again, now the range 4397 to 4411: 8.6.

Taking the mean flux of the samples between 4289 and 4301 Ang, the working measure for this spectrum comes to 17.0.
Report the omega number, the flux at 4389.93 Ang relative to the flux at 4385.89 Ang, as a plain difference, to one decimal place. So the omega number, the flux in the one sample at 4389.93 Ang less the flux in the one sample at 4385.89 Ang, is -1.8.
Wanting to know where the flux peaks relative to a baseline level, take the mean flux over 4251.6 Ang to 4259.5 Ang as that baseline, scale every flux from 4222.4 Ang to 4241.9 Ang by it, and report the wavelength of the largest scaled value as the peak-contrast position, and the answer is 4233.09 Ang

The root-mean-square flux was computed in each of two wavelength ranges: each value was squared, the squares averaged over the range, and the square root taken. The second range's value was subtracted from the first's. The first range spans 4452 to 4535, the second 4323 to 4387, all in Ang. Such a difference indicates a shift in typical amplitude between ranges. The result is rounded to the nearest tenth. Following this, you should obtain 1.1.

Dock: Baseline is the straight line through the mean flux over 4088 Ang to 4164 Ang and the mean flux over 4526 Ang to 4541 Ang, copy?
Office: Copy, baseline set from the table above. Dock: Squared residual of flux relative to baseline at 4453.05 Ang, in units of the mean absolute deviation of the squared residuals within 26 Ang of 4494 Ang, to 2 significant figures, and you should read 8.4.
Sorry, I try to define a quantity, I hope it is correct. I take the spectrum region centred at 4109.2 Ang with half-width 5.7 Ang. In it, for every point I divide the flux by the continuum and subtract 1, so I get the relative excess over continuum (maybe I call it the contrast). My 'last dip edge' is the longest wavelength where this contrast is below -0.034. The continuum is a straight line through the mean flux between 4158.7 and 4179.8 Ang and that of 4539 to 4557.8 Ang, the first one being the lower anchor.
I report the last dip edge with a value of 4106.36 Ang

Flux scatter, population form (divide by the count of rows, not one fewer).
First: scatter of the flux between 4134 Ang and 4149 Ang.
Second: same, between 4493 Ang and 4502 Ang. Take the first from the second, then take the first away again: -0.16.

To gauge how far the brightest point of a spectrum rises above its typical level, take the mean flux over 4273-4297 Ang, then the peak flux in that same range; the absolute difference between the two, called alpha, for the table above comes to 0.9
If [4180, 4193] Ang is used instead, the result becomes 1.1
